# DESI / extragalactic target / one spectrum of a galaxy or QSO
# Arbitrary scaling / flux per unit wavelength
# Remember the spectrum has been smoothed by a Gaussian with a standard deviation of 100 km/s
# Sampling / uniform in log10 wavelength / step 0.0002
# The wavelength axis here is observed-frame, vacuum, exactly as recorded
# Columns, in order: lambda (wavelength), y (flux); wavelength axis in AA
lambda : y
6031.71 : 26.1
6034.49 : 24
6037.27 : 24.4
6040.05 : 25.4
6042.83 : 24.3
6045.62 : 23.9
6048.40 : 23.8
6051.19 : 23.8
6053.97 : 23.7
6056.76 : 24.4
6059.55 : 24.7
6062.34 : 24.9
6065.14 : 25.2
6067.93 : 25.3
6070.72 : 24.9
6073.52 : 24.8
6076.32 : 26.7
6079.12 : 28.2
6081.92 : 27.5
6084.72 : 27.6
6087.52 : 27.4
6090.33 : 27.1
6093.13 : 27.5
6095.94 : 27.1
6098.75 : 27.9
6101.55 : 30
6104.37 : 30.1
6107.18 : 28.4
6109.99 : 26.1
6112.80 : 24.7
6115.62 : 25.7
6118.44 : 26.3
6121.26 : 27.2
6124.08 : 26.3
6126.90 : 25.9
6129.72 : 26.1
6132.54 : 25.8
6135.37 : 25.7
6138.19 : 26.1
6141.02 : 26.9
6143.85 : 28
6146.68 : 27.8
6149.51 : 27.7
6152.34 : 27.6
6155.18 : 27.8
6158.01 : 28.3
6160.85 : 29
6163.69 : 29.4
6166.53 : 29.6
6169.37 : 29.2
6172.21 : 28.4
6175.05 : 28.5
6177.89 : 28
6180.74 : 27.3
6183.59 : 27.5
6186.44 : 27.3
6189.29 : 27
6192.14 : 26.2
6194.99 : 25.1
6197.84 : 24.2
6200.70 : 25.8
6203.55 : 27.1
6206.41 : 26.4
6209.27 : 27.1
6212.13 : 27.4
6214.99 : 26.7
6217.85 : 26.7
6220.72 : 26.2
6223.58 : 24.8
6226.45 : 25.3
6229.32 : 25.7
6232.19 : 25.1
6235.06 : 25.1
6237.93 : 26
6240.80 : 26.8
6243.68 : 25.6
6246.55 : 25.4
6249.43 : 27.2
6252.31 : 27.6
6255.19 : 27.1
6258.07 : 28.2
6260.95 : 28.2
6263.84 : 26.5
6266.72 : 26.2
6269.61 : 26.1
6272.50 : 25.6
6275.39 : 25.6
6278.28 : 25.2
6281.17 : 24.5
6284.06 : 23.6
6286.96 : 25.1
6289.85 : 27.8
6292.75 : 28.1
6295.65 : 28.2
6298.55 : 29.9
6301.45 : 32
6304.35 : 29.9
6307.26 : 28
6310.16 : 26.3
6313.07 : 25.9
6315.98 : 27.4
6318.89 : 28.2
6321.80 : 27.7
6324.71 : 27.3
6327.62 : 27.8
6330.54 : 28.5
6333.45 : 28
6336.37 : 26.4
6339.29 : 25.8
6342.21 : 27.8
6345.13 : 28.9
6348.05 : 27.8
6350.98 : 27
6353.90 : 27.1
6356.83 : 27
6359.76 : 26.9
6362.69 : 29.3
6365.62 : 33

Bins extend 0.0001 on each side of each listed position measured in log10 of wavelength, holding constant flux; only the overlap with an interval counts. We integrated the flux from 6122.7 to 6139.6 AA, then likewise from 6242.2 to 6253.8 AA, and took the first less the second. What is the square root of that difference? 12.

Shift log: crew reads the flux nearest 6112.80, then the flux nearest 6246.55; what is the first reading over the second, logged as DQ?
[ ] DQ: 0.97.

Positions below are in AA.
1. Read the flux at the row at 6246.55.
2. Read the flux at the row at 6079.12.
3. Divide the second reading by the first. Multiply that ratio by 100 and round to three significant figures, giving 111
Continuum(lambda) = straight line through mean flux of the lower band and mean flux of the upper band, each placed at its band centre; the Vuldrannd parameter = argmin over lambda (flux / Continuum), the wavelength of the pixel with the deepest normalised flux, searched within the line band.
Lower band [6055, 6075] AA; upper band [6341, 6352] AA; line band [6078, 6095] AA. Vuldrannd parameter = 6090.33 AA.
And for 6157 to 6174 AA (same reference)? 6172.21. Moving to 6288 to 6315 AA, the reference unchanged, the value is 6313.07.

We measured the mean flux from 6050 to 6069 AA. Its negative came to -24.6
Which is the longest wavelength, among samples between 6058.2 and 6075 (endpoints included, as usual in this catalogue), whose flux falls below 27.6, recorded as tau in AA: 6073.52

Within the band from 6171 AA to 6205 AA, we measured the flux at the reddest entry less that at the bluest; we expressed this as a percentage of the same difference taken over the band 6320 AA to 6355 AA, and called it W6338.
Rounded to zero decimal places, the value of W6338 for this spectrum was 217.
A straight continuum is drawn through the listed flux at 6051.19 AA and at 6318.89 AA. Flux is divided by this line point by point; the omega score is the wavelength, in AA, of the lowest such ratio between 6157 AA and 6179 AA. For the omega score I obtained 6177.89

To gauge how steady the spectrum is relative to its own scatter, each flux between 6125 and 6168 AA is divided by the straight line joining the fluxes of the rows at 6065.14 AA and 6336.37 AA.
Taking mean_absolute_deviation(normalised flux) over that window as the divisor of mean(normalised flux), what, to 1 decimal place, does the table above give 26.3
